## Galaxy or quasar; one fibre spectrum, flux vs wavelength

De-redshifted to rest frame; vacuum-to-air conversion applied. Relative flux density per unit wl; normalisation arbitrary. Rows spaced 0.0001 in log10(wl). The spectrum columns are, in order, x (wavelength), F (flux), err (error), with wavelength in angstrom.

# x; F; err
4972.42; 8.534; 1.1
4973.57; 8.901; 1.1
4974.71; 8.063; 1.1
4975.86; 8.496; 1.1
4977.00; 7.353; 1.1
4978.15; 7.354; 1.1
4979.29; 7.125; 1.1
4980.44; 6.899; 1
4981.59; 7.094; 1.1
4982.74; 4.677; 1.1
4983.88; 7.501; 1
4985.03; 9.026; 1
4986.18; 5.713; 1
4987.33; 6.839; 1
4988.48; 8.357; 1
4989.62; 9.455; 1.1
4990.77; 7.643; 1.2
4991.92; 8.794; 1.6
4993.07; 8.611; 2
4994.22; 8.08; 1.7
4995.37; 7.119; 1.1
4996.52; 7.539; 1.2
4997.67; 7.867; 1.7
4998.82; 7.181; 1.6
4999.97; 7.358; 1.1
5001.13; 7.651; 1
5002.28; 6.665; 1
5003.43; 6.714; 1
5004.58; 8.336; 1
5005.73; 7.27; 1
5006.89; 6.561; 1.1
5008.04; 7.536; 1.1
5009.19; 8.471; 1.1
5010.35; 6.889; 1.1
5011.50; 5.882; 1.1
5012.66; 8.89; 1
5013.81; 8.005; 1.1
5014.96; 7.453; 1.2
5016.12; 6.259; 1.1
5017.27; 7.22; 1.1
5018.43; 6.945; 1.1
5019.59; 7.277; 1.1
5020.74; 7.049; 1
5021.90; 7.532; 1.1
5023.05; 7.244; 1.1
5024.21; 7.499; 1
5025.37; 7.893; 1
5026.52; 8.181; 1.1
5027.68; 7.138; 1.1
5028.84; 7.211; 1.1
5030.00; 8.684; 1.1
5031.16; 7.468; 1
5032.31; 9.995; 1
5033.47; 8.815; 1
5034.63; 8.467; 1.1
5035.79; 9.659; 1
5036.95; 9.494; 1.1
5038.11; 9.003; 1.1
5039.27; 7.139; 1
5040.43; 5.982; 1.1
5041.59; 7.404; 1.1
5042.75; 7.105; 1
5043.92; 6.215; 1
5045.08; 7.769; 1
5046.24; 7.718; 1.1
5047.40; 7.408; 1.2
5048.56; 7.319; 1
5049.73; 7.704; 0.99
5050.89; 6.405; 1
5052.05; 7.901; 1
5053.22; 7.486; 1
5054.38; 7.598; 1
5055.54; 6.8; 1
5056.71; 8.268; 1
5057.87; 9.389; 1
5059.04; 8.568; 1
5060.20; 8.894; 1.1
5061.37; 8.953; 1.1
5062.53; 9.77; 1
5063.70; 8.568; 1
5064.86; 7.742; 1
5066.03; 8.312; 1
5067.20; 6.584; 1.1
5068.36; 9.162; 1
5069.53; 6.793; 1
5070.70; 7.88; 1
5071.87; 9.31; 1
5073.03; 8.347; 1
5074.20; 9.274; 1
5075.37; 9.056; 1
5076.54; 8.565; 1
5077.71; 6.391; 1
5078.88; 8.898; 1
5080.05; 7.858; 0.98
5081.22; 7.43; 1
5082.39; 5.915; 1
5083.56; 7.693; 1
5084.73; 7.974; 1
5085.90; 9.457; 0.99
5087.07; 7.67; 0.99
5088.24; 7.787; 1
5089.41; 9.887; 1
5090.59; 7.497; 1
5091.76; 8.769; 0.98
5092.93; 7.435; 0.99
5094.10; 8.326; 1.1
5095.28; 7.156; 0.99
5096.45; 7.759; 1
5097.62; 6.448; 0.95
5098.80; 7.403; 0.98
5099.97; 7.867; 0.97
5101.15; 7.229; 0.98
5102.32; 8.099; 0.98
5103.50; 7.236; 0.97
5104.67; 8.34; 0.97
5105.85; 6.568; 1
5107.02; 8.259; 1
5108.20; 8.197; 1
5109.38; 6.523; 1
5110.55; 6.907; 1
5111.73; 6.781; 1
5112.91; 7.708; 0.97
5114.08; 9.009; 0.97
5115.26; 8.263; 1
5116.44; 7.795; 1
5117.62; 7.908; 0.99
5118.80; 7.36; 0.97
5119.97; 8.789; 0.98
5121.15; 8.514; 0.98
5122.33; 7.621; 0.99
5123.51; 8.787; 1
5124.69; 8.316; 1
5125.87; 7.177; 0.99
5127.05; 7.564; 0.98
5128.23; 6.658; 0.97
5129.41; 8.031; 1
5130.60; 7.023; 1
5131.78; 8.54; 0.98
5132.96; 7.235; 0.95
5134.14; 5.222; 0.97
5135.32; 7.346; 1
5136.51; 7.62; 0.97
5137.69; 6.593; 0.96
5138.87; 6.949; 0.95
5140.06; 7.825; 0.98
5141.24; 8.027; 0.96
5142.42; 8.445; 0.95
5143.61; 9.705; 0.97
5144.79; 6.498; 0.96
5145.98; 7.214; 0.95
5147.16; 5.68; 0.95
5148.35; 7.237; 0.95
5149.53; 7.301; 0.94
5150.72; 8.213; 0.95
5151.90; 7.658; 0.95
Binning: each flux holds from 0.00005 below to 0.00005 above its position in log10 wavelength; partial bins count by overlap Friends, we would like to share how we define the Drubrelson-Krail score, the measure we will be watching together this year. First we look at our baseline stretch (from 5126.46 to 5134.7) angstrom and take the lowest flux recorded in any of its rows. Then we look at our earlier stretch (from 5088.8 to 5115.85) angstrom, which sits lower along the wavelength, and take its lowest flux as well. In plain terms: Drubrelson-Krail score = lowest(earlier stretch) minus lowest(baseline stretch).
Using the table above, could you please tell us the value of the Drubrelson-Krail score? 1.2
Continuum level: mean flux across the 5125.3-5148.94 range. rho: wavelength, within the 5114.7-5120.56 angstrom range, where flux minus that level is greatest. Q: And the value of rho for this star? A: 5119.97 angstrom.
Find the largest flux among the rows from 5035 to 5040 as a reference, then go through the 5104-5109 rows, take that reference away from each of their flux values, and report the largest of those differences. -1.3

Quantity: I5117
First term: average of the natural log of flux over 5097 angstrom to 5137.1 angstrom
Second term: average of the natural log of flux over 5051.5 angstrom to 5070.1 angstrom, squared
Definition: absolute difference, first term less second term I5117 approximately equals 2.36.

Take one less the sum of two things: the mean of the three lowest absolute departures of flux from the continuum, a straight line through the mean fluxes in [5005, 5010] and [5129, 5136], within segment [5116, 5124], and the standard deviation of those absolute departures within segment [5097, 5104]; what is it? 0.3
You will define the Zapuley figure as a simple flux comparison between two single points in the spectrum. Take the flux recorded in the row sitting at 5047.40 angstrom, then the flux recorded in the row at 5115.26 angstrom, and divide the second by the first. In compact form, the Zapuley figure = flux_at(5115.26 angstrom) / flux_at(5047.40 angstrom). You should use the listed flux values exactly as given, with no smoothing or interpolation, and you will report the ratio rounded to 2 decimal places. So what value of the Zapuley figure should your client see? 1.12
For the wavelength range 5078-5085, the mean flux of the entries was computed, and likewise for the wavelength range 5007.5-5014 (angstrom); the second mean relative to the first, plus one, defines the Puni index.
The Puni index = 2.00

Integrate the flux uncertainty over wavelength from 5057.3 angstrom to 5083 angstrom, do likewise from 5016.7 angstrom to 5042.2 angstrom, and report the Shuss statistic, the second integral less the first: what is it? 1.1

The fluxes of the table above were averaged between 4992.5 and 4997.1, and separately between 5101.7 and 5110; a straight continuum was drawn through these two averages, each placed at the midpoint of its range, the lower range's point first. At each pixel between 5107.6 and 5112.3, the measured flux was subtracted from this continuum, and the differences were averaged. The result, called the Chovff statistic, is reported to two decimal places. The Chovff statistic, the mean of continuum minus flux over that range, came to 0.49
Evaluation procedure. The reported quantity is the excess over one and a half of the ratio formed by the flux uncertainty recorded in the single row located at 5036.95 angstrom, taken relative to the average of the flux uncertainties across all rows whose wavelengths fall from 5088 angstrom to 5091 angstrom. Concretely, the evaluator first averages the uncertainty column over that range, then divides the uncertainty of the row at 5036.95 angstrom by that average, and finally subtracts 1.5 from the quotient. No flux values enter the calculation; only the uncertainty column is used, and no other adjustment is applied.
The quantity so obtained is -0.40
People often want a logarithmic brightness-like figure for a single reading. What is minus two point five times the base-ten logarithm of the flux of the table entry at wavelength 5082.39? -1.93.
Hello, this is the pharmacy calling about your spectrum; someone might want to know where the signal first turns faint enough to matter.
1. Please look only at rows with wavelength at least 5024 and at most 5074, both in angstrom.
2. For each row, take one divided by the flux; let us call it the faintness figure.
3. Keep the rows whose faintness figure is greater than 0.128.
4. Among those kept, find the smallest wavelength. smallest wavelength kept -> 5024.21 angstrom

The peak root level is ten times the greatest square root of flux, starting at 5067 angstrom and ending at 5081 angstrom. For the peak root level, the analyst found 30.5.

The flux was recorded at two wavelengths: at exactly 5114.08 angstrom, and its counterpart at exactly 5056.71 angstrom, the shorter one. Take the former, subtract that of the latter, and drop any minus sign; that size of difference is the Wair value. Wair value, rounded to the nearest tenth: 0.7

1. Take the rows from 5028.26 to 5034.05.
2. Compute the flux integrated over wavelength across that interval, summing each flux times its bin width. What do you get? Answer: 48.9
